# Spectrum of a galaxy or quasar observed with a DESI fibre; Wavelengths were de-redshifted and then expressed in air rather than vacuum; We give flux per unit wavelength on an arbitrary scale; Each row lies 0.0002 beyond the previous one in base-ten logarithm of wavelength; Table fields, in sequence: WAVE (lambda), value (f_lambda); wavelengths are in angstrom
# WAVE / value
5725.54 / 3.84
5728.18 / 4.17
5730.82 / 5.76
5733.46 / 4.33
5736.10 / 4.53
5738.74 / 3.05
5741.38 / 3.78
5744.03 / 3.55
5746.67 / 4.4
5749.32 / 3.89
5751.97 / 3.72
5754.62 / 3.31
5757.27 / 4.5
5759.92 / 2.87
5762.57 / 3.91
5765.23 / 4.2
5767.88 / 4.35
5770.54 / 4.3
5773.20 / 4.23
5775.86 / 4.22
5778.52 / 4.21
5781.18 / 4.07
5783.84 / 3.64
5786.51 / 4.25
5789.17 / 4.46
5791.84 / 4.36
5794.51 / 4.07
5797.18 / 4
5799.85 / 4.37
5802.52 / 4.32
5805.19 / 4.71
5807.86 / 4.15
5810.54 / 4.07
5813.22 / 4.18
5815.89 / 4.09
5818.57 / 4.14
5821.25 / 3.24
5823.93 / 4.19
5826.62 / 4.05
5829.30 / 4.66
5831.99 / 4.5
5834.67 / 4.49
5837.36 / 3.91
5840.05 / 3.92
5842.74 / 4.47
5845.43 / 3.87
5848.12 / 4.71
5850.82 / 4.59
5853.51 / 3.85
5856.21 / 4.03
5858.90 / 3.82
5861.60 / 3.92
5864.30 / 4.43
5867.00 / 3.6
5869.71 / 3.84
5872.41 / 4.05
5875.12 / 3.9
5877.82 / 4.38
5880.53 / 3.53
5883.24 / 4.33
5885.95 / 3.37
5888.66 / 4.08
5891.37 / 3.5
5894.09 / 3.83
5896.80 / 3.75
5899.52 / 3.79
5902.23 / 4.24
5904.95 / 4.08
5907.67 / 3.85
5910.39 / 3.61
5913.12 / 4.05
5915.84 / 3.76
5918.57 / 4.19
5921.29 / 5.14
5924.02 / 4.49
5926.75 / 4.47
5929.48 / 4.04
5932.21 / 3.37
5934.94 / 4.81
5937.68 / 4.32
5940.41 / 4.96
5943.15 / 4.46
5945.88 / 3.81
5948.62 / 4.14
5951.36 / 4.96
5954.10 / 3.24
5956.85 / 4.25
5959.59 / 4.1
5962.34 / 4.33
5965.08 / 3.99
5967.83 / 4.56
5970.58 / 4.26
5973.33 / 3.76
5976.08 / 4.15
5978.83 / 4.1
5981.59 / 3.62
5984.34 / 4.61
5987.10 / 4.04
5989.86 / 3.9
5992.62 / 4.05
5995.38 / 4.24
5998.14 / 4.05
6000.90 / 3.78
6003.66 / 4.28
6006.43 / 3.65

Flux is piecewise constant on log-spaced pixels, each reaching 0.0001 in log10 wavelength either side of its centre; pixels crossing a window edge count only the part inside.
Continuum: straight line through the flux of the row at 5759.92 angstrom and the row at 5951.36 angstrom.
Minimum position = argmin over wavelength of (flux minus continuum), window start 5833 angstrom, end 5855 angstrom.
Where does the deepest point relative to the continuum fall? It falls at 5853.51 angstrom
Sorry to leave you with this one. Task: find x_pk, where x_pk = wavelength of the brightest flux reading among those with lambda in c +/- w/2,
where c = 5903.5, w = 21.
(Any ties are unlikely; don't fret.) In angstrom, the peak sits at 5902.23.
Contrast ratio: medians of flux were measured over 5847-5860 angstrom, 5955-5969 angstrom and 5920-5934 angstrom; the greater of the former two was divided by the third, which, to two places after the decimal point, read 0.95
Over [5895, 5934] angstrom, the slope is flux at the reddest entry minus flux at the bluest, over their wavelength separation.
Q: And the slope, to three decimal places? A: -0.011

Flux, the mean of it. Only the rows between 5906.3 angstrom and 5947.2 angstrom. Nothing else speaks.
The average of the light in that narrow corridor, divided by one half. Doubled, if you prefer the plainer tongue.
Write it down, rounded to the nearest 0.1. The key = 8.4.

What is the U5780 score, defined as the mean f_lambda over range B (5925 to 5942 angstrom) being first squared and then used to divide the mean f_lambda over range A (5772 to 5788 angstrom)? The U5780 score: 0.219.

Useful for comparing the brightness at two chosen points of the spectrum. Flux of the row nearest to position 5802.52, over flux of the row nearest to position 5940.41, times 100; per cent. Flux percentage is 87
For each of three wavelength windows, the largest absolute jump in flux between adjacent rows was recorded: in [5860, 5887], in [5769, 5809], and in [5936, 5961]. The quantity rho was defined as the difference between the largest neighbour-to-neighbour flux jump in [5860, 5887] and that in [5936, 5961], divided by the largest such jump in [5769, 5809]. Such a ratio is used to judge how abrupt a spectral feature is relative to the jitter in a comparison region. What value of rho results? -1.2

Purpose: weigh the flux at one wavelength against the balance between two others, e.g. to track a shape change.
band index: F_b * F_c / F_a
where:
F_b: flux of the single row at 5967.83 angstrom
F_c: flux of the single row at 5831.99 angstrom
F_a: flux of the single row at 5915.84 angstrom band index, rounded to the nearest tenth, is 5.5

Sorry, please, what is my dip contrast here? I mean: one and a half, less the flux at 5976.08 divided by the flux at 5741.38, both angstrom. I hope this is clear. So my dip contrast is 0.40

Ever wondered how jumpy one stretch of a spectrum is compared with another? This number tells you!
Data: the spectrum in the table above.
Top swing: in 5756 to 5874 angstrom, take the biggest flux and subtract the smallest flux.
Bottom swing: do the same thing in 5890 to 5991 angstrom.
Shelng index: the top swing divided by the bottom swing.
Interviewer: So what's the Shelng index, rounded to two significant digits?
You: 0.97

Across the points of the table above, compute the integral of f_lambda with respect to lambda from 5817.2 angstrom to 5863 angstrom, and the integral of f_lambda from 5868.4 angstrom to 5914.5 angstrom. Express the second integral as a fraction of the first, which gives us 0.95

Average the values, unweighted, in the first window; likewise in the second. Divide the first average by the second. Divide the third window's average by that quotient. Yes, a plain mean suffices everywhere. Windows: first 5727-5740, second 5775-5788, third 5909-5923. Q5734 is 3.9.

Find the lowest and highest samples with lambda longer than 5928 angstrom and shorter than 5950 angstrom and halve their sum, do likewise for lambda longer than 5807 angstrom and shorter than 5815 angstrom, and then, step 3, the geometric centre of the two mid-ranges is 4.14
